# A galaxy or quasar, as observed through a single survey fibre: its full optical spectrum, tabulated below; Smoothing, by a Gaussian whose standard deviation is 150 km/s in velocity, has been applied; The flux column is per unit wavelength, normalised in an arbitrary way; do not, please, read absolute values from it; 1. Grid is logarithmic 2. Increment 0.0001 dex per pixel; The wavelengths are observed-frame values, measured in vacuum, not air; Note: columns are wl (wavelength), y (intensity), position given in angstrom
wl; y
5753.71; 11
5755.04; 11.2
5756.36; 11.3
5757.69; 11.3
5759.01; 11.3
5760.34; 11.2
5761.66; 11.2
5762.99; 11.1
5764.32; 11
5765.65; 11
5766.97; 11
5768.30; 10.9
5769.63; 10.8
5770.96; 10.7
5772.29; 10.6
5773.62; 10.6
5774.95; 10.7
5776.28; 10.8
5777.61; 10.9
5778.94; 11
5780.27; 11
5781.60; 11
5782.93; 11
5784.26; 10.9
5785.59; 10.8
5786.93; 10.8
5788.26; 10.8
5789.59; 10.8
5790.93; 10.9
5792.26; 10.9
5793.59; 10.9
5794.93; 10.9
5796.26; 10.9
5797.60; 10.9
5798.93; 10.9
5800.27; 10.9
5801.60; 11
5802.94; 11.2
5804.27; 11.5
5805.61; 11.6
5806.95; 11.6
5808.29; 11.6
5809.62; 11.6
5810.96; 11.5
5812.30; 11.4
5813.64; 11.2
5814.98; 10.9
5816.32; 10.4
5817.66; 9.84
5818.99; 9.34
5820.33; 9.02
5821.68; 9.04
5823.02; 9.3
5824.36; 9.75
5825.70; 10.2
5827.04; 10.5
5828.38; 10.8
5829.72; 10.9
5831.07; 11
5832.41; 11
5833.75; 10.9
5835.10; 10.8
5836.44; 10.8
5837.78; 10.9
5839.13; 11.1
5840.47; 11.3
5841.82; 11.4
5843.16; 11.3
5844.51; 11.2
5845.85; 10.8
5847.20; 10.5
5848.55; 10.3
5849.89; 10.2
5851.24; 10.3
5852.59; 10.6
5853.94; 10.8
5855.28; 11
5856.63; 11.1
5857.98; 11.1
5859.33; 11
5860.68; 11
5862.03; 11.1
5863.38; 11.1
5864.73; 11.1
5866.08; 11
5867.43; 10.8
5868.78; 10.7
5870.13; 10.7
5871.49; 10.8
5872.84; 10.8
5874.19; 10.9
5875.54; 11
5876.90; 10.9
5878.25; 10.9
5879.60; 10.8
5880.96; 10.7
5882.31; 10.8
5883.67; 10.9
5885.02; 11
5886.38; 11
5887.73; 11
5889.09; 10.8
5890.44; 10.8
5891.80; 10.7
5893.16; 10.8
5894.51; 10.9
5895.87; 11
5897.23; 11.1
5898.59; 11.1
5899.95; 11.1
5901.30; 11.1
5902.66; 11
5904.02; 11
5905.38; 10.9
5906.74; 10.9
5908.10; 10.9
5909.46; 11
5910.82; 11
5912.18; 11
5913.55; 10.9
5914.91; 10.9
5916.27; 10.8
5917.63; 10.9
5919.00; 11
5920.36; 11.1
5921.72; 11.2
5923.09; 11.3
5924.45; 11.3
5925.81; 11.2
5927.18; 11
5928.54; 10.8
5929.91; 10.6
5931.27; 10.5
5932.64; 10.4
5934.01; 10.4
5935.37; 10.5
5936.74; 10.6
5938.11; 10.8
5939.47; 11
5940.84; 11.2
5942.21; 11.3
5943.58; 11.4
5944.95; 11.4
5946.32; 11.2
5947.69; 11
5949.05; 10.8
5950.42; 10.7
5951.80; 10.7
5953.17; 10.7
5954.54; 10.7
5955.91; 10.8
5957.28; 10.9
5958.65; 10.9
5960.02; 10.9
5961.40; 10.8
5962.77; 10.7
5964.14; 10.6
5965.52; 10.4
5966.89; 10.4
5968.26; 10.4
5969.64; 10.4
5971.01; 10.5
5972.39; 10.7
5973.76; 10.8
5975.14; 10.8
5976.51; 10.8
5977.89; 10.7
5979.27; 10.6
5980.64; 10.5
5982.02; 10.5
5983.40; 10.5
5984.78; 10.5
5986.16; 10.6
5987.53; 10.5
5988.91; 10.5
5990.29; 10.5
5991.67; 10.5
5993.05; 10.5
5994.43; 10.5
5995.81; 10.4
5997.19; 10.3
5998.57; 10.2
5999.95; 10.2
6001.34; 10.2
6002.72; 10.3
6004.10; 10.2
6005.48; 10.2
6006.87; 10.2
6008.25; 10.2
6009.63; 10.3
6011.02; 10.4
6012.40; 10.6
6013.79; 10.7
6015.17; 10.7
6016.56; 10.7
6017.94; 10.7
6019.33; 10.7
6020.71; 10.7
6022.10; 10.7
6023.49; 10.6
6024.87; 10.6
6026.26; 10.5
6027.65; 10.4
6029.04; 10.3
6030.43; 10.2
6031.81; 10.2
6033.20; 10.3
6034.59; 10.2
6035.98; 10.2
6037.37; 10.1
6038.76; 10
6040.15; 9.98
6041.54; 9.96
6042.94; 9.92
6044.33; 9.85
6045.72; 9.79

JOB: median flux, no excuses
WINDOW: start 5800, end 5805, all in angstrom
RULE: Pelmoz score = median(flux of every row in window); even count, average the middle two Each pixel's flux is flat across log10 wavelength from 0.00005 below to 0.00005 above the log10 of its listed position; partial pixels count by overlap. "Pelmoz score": 11.1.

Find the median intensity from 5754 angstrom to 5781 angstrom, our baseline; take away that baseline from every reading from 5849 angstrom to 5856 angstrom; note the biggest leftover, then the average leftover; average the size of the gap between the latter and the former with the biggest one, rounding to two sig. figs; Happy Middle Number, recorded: 0.21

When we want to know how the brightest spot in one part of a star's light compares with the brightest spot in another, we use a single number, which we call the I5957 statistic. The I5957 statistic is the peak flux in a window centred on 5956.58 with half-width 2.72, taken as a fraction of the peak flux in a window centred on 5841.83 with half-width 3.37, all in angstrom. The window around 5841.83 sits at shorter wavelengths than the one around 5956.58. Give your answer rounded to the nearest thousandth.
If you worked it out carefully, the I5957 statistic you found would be 0.956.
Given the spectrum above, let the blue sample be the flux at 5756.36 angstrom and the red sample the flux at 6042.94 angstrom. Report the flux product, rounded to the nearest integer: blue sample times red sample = 112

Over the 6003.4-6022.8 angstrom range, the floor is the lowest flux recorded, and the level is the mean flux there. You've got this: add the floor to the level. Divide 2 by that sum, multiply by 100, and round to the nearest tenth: 9.7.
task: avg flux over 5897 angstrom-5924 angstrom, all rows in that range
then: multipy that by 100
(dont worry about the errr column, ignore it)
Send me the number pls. 1101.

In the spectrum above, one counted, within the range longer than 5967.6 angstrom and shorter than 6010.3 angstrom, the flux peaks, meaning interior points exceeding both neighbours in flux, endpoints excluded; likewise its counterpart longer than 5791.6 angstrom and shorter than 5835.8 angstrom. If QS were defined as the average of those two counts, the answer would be 1.0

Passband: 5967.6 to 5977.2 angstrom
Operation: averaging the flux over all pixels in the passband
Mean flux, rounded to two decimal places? 10.63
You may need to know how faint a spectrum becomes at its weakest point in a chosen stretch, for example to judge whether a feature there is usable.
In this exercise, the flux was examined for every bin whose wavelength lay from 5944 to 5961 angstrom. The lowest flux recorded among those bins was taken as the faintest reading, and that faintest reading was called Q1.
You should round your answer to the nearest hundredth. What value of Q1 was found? 10.70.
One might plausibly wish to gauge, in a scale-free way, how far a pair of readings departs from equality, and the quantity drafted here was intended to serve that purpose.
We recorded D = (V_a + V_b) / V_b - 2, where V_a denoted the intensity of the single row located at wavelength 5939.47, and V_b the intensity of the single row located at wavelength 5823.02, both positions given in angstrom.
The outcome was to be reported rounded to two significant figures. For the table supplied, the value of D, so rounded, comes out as 0.18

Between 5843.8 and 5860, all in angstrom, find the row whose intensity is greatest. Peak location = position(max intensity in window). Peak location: 5844.51 angstrom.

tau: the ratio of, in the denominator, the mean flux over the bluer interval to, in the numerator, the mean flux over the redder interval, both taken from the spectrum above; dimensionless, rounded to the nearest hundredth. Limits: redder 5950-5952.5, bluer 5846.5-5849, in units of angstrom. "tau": 1.03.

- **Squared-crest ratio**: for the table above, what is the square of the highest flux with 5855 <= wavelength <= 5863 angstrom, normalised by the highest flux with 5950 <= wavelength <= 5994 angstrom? 11.3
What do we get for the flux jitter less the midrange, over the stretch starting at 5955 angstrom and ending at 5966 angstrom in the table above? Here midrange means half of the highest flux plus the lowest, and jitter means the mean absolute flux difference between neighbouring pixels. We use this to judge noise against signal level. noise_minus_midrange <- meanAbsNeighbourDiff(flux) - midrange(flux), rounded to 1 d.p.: -10.6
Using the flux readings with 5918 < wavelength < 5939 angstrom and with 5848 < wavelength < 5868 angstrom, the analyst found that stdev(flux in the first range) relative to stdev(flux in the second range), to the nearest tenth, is 1.0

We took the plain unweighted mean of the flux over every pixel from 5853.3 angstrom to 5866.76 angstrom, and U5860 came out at 11.03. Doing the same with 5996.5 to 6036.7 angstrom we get 10.40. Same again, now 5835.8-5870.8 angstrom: 10.89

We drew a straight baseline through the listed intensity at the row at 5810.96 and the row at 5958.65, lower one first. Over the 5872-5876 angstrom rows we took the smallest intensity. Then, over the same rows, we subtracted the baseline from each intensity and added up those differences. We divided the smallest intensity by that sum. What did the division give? -10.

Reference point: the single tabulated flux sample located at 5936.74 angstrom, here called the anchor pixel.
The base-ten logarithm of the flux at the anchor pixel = 1.03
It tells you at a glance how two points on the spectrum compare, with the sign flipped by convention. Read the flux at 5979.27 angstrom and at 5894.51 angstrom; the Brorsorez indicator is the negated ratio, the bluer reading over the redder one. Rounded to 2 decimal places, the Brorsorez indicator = -1.03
